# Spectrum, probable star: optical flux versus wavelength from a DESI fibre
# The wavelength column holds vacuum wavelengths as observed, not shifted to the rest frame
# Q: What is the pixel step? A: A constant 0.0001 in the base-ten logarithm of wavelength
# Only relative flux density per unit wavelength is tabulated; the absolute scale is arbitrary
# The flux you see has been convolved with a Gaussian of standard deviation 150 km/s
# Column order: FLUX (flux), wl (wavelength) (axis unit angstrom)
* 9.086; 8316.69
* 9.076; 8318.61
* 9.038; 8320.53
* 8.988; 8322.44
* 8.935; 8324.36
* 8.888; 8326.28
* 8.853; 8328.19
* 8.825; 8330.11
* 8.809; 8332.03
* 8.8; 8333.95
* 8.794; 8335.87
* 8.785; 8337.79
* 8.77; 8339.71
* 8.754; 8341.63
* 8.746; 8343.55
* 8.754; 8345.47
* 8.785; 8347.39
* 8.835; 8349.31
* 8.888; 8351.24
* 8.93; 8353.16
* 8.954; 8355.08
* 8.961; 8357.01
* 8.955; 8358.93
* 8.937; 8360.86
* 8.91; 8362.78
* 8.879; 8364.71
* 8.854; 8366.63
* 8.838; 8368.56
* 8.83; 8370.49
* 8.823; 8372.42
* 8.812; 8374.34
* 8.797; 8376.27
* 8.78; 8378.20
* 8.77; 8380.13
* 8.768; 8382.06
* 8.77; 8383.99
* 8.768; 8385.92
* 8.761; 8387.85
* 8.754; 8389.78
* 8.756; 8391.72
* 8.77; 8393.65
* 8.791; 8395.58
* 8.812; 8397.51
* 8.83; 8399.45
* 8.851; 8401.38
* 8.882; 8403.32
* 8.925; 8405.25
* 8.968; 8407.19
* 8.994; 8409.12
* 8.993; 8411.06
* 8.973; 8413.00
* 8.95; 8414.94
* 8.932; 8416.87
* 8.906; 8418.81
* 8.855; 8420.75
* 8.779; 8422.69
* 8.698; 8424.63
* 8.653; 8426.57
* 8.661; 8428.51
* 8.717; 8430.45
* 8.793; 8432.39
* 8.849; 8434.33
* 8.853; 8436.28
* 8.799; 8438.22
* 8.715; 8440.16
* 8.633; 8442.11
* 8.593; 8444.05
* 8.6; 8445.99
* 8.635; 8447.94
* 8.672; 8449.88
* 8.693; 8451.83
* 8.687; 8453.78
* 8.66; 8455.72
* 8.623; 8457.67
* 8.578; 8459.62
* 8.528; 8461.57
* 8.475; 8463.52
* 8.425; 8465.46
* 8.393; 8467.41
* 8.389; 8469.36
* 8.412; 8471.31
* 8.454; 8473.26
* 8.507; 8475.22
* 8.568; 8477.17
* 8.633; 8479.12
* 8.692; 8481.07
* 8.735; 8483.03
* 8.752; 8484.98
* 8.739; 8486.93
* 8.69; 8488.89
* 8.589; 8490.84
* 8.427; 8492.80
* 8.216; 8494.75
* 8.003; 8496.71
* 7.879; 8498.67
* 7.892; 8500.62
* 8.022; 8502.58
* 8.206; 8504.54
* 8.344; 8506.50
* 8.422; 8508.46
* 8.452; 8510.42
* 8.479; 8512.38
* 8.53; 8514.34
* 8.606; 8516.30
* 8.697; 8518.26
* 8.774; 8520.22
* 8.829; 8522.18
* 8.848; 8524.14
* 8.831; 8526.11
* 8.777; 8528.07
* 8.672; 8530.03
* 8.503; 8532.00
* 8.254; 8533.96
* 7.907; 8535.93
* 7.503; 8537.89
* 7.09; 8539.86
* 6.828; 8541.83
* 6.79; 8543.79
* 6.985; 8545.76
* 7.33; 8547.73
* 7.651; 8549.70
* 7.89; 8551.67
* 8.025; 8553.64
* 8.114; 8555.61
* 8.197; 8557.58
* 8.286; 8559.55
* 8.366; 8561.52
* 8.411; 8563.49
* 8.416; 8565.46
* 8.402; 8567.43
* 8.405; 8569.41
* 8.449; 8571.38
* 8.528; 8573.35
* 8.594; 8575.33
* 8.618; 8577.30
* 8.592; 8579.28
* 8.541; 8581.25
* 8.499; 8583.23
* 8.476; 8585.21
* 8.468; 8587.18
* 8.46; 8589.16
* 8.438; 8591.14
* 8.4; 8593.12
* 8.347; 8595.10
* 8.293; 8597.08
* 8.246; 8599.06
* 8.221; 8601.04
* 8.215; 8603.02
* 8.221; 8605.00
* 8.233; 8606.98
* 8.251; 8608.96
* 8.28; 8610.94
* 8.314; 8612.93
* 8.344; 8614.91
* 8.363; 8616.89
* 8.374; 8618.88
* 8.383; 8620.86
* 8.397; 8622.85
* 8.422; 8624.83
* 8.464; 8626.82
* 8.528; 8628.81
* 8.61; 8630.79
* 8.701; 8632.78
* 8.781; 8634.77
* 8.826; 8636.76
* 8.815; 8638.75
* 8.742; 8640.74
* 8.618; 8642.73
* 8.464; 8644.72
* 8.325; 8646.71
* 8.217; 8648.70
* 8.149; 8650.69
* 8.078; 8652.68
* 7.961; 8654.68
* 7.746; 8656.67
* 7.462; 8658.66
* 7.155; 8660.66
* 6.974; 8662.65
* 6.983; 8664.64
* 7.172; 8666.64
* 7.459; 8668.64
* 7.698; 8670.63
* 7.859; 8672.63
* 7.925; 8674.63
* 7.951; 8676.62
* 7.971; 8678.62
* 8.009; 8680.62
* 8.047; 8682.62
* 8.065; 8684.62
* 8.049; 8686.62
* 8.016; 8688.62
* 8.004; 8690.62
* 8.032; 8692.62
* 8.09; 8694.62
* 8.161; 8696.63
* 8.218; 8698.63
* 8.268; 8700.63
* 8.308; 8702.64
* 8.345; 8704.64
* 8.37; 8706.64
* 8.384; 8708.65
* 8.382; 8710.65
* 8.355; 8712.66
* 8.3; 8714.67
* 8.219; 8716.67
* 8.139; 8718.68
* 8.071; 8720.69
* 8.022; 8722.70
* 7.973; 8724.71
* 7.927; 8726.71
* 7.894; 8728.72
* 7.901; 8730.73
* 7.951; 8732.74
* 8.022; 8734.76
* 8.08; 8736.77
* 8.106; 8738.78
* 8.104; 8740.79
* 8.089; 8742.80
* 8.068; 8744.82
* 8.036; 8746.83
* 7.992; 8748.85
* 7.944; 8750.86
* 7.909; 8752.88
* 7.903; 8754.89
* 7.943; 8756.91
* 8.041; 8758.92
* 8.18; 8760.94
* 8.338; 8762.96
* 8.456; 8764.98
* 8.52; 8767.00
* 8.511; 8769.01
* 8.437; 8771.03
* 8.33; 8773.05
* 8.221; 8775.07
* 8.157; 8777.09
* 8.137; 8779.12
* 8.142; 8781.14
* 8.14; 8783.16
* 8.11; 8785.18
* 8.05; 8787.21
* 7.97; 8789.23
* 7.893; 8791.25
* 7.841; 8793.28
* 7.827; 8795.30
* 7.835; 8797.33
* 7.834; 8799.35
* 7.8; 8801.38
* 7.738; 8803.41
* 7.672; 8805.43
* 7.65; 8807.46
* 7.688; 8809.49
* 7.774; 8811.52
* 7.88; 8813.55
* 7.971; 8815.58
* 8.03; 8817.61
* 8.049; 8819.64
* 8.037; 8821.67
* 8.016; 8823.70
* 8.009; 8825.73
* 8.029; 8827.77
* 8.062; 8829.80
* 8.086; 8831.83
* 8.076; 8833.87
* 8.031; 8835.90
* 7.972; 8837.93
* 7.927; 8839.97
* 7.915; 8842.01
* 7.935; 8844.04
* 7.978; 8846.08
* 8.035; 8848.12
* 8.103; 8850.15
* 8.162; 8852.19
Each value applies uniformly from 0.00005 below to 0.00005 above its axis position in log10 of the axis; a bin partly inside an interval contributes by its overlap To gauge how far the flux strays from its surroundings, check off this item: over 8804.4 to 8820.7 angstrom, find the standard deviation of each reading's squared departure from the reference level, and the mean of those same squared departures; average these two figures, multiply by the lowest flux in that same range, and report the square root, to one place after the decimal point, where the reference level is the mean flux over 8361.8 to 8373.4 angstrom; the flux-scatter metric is 2.3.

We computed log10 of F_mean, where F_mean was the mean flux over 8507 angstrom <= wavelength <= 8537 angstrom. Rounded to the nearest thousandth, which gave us 0.933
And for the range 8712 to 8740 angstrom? 0.907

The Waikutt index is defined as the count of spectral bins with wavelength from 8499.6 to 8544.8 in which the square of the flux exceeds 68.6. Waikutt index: 14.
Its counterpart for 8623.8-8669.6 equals 12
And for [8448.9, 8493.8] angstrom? 23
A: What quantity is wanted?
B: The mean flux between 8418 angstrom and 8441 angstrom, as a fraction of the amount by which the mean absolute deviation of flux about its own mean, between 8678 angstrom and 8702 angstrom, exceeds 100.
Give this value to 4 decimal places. -0.0878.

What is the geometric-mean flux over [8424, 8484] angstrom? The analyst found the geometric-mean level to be 8.62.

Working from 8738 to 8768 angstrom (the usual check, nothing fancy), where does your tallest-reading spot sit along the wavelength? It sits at 8767.00 angstrom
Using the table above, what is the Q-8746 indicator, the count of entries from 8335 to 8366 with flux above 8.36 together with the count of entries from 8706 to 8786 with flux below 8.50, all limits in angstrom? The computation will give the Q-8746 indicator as 54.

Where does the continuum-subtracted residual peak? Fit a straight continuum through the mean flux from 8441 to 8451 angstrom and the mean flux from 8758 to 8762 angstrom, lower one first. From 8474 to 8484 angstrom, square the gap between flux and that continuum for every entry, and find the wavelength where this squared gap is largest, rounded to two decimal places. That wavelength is 8483.03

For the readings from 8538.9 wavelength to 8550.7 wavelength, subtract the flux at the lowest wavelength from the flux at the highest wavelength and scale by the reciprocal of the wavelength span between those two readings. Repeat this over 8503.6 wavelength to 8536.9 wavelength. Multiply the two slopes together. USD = -0.0005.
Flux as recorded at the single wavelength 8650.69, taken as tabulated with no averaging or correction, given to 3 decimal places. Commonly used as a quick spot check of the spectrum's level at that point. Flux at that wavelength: 8.149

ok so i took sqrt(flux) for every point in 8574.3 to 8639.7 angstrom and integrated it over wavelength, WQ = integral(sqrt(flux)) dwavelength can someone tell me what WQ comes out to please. 190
